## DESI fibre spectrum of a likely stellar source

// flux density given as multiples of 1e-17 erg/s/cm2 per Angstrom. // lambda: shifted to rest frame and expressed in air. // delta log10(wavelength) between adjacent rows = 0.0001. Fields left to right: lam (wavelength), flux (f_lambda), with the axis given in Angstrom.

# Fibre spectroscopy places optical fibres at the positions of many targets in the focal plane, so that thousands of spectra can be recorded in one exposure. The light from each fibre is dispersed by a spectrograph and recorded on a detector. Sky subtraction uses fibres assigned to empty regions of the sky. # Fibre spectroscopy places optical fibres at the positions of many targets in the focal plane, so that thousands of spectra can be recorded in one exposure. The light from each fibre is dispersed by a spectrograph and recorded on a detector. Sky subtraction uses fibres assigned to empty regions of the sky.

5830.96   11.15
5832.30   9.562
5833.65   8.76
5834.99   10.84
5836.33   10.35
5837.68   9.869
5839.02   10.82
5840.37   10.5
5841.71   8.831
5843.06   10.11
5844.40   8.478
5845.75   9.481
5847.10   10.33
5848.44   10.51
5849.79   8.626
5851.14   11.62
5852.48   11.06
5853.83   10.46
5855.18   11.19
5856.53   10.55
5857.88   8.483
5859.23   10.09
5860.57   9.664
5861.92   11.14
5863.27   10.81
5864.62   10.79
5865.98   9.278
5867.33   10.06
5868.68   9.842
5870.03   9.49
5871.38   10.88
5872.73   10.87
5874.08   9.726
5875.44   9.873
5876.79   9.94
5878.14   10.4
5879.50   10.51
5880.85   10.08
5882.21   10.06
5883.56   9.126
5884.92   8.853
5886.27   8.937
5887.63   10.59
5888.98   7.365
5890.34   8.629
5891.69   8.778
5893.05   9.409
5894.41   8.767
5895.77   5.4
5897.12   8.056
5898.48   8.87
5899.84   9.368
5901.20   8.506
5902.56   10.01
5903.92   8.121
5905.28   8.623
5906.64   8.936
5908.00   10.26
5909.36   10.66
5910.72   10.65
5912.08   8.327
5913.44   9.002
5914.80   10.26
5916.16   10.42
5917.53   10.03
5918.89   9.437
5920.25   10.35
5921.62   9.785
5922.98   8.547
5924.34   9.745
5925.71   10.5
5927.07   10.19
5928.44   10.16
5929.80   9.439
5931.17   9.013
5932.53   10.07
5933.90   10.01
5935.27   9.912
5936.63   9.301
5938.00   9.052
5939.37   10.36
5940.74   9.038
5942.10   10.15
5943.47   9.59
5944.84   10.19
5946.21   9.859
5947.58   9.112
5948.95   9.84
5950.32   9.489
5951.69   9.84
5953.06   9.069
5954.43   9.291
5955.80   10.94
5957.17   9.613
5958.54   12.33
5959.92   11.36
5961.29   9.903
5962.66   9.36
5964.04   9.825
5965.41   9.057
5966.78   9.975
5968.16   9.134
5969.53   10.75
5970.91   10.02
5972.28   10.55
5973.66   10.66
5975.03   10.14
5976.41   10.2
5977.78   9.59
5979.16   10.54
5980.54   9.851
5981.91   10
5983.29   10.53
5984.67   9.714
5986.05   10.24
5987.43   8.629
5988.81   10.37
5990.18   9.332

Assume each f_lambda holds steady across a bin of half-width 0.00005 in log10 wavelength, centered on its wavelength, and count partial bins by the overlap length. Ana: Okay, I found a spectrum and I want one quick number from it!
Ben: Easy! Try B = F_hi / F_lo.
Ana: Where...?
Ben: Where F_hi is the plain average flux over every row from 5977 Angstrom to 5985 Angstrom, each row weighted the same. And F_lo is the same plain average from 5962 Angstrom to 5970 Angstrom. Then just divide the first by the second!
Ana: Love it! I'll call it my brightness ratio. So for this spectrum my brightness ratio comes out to 1.04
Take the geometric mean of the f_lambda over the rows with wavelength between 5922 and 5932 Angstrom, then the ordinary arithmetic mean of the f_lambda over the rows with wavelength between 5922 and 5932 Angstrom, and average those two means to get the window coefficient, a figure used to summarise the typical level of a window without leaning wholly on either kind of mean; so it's 9.65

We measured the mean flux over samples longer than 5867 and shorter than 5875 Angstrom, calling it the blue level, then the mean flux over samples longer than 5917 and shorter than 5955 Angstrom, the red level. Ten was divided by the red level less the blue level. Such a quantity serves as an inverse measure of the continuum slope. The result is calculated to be -22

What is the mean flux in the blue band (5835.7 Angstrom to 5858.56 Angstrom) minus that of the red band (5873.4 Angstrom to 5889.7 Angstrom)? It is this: 0.45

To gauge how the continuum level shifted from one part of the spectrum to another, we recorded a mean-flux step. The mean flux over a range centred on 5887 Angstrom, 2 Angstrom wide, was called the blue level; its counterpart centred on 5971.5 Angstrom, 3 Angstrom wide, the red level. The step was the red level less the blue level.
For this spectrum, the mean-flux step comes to 0.5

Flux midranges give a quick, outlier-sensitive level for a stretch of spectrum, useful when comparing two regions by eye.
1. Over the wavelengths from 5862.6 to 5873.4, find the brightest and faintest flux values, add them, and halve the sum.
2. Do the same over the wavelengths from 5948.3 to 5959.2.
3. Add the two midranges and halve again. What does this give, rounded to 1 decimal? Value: 10.4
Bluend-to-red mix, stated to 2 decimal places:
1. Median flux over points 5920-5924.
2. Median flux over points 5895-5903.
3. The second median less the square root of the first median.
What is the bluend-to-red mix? 5.56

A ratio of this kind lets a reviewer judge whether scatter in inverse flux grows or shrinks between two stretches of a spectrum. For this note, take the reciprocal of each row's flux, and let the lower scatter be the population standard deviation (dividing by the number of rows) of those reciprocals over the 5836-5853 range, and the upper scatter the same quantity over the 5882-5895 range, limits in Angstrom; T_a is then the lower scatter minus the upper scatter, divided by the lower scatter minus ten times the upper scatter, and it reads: 0.01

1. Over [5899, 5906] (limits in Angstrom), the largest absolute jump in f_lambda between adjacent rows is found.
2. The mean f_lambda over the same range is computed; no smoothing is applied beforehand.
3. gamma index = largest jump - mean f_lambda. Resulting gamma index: -7.0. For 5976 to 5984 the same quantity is -9.2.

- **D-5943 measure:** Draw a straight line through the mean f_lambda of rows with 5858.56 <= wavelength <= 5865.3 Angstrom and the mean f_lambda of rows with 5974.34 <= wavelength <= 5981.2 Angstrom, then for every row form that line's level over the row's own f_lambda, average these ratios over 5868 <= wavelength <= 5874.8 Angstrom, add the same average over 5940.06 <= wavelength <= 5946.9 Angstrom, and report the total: 2.08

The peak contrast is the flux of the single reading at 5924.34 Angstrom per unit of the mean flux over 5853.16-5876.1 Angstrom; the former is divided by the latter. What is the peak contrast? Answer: 0.957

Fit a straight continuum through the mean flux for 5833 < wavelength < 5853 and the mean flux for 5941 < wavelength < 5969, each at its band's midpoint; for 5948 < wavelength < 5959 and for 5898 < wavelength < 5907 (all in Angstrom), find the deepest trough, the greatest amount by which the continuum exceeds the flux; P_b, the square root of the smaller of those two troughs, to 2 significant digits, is 0.91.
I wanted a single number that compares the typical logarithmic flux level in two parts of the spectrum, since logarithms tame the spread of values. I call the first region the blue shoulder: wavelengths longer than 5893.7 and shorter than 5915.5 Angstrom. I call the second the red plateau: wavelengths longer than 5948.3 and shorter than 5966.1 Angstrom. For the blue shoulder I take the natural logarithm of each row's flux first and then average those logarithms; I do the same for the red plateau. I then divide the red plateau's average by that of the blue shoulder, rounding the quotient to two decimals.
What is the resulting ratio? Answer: 1.05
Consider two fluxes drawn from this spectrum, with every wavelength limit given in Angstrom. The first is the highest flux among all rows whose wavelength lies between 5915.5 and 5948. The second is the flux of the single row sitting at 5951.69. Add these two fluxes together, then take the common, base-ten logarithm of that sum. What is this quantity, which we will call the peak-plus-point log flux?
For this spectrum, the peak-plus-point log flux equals 1.31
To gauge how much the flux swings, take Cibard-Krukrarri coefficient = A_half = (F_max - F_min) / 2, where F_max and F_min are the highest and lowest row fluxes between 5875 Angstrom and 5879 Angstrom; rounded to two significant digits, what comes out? 0.26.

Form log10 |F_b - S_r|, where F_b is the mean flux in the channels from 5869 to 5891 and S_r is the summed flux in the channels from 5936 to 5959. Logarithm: 2.20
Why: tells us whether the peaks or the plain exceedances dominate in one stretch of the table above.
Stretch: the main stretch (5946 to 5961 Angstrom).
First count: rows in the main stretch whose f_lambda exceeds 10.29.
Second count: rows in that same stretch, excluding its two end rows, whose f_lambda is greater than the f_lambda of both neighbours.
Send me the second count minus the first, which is 1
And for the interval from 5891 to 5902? 2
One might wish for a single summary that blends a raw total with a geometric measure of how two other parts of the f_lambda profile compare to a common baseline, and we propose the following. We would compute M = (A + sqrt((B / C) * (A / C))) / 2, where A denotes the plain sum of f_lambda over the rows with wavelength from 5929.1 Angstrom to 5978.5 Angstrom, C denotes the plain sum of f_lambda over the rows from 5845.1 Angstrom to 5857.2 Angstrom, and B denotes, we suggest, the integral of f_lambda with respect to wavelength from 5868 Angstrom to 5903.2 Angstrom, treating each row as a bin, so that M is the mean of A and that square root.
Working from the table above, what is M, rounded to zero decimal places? 180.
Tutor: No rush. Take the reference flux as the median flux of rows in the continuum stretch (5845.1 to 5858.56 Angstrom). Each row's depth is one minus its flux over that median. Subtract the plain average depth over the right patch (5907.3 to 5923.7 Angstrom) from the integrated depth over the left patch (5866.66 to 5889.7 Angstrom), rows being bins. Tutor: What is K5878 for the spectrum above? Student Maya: 1.4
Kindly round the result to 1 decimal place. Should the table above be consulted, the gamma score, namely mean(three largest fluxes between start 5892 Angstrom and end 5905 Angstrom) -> 9.6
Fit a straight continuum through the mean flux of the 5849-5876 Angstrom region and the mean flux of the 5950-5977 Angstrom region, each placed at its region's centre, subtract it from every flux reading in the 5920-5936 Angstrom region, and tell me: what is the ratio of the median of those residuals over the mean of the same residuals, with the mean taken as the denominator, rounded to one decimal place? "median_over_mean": 0.5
